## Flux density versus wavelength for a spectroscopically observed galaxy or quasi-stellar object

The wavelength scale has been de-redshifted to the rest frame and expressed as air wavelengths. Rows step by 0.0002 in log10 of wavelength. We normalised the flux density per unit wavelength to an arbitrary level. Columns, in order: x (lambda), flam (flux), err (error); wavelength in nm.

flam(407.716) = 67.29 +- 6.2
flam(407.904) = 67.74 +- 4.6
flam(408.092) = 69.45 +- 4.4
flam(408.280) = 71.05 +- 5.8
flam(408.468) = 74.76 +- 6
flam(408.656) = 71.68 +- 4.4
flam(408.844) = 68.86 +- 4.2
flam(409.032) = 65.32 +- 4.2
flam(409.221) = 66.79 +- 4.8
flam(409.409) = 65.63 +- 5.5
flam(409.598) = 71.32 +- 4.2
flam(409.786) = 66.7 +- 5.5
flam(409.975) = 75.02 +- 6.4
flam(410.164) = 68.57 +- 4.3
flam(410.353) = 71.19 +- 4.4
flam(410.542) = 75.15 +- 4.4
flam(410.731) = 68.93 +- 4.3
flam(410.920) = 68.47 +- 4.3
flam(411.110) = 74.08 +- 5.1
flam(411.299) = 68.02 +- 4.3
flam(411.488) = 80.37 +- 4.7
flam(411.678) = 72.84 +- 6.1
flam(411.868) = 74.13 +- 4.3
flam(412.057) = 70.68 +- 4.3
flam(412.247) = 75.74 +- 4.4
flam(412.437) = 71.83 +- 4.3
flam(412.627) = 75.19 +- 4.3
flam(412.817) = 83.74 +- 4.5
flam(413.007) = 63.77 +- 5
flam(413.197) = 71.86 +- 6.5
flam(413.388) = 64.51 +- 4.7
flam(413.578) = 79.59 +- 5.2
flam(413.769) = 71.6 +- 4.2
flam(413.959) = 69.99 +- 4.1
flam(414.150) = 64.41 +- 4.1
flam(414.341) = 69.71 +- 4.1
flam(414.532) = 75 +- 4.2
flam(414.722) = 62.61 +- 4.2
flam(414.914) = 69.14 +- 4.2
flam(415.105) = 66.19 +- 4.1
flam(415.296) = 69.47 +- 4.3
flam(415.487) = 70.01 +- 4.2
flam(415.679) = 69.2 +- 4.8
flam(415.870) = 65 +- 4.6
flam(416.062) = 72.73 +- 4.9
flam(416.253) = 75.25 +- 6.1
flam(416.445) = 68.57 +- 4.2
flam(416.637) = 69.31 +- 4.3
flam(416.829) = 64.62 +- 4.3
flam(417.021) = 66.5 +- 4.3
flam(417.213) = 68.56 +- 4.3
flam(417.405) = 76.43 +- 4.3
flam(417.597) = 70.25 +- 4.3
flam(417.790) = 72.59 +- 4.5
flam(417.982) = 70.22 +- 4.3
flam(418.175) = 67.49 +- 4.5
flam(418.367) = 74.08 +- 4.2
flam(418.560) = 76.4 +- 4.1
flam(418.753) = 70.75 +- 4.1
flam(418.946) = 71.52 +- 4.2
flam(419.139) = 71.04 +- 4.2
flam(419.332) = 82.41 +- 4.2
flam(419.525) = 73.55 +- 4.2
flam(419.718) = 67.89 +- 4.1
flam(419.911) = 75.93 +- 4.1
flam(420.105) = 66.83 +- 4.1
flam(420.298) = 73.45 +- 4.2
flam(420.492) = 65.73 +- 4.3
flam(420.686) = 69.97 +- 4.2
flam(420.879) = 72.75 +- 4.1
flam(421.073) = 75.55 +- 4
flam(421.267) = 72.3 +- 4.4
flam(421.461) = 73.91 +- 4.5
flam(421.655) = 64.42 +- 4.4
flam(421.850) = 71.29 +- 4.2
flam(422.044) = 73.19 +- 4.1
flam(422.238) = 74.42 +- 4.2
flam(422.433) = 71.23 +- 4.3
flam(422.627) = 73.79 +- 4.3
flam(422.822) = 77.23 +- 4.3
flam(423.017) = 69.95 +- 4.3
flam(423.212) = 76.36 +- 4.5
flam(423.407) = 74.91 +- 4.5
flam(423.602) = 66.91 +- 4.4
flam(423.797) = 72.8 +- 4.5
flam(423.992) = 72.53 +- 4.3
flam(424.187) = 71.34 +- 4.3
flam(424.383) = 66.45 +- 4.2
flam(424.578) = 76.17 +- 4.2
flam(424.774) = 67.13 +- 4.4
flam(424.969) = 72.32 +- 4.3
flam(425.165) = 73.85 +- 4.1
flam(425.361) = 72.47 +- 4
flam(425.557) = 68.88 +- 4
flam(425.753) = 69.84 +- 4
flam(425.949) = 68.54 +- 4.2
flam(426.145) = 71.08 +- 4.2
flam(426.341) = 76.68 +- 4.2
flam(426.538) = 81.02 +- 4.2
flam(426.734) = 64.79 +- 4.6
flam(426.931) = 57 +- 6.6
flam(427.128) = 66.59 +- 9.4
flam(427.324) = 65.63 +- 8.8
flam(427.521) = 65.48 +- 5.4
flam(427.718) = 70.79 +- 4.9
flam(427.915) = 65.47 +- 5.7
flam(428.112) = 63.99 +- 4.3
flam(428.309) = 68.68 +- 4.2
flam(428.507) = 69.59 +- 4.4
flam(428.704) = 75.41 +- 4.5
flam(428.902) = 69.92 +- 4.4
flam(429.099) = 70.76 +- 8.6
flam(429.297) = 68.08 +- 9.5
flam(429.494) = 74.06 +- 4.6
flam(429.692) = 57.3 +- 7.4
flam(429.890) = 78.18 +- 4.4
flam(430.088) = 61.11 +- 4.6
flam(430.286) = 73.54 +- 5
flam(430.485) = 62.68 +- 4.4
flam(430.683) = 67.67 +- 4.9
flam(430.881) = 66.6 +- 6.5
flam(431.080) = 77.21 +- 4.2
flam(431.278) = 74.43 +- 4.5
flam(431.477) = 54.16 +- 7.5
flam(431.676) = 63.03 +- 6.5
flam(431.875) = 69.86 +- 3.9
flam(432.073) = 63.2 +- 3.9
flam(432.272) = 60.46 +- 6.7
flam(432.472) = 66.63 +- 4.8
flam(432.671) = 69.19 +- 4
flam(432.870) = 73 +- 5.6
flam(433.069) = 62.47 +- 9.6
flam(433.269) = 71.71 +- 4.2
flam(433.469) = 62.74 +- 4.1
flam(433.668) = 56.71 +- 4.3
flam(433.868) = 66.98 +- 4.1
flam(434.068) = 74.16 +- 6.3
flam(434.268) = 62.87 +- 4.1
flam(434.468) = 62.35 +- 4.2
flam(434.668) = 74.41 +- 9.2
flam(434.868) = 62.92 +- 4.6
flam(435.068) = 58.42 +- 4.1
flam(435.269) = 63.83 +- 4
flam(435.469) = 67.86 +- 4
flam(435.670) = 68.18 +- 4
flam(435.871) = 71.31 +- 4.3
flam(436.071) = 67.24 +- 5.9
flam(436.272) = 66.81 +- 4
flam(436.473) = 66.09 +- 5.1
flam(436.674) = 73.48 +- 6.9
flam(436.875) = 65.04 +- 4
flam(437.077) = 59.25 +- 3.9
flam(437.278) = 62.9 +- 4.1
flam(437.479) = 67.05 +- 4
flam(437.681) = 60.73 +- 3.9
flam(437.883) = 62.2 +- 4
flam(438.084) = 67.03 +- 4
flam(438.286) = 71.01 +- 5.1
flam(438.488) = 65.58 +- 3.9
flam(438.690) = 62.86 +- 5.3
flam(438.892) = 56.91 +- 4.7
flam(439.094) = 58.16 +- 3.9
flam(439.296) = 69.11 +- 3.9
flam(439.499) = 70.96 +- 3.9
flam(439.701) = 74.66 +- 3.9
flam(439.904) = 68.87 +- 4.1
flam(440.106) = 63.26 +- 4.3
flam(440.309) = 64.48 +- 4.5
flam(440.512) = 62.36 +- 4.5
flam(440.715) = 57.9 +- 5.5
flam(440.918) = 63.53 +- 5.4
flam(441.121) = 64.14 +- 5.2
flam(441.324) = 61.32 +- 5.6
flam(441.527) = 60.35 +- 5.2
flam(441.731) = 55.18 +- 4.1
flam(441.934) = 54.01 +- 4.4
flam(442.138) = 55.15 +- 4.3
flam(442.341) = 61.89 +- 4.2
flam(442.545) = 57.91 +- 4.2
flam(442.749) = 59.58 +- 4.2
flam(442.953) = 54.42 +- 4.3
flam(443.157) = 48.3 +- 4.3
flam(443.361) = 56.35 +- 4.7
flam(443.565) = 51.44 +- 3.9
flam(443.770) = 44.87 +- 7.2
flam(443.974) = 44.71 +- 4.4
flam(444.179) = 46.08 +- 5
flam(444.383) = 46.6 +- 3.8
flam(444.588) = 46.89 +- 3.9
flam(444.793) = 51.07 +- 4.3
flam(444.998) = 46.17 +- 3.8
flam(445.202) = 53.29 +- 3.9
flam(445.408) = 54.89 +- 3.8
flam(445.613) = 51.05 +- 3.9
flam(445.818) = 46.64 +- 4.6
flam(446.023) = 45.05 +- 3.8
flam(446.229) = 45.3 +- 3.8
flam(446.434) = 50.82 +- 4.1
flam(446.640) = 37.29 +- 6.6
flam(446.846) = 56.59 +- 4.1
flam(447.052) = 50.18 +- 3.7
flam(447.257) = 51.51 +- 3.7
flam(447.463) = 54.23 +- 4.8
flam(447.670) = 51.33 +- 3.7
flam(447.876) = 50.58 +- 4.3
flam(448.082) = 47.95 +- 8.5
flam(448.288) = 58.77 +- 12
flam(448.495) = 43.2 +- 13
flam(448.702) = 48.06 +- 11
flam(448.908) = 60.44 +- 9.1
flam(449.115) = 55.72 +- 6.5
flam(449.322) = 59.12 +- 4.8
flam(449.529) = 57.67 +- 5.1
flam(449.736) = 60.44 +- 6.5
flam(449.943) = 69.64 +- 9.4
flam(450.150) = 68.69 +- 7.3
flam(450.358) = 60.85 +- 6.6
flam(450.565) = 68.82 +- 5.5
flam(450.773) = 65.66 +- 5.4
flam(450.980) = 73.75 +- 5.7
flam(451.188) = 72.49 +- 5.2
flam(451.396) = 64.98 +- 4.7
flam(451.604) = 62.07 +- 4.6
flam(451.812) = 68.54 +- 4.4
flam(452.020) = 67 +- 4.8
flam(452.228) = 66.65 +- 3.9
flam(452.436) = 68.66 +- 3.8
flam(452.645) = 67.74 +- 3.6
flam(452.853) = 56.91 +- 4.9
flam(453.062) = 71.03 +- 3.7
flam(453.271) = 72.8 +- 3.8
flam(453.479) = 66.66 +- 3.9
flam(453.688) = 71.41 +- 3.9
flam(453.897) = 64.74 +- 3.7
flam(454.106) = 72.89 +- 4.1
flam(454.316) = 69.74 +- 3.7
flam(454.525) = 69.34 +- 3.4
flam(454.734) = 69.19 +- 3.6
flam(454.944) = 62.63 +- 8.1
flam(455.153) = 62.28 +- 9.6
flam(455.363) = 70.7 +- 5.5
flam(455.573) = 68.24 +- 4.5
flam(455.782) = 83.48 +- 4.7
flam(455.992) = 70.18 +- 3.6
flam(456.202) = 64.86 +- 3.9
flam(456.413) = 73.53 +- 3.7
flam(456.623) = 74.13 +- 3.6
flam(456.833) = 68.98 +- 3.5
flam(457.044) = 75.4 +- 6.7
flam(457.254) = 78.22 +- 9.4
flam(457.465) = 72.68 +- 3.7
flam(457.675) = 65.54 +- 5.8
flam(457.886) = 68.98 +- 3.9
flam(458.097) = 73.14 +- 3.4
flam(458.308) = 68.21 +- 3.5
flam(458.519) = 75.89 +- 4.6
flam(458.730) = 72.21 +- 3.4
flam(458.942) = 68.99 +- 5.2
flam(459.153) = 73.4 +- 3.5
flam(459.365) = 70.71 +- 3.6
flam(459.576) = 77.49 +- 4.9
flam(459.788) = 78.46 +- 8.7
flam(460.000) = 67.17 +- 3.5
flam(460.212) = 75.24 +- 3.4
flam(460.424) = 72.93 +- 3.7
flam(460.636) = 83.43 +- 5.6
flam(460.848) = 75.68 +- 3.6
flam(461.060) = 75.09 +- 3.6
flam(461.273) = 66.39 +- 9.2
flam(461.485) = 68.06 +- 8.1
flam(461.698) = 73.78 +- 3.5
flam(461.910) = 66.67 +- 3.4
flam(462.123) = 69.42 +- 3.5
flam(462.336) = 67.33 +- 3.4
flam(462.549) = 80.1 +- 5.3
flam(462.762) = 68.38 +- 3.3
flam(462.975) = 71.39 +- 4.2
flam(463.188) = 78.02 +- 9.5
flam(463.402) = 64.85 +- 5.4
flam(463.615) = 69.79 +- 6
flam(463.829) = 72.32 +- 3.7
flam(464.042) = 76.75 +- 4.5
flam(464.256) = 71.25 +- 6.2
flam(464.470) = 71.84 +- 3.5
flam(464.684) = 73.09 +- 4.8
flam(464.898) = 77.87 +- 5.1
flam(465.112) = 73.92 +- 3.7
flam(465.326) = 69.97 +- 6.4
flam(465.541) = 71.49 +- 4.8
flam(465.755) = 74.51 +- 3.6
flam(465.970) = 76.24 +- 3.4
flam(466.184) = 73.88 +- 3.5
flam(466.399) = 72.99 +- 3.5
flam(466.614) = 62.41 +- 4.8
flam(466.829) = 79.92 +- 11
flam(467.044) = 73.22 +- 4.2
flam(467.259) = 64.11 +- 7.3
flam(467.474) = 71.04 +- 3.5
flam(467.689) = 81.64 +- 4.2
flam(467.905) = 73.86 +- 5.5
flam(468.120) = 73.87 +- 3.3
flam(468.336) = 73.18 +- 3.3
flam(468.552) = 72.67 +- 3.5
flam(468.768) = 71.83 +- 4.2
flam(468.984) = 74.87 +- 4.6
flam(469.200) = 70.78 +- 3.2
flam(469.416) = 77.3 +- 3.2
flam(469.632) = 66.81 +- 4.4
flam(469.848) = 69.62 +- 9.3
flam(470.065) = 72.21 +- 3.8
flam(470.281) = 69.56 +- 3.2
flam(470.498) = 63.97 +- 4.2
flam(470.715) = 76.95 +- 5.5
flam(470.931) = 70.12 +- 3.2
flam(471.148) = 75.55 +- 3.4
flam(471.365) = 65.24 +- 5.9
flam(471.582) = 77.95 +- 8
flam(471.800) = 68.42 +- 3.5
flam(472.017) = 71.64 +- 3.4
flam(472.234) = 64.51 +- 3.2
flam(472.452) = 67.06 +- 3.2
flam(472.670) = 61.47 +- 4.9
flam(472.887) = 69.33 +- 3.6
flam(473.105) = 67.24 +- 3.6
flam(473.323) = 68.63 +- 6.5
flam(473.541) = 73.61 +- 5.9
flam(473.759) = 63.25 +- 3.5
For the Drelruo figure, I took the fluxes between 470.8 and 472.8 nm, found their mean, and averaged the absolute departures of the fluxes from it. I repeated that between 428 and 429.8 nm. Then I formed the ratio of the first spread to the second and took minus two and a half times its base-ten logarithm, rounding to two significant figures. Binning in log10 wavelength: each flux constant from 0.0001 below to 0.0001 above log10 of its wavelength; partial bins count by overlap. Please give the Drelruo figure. -0.14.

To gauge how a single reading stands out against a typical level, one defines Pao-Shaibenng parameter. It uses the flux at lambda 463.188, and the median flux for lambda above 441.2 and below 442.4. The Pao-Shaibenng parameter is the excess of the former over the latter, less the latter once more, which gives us -38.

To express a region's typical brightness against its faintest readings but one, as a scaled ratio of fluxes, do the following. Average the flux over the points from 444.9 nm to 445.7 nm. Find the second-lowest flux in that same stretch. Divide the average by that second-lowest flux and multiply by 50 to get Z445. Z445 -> 50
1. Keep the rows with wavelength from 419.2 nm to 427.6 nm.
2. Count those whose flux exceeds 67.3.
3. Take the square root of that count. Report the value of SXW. 5.7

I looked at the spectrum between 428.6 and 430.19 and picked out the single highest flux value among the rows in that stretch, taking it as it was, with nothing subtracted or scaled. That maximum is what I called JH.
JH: 78.18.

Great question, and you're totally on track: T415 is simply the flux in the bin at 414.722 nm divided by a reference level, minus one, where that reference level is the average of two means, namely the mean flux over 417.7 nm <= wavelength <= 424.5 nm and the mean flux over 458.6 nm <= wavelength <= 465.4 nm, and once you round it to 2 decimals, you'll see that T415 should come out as -0.13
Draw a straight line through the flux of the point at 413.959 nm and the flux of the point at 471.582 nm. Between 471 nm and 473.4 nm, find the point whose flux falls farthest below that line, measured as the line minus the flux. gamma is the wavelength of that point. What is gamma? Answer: 472.670 nm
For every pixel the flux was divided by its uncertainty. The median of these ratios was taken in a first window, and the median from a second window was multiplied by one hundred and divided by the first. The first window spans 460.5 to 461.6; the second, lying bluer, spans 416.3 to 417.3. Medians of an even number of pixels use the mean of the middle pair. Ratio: 107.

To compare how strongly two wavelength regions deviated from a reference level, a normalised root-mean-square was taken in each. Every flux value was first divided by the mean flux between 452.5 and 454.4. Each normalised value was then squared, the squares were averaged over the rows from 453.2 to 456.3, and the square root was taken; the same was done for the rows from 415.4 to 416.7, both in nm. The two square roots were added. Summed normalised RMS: 2.05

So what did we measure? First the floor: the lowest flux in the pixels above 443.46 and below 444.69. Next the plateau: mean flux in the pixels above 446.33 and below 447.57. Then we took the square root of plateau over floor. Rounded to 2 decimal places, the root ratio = 1.06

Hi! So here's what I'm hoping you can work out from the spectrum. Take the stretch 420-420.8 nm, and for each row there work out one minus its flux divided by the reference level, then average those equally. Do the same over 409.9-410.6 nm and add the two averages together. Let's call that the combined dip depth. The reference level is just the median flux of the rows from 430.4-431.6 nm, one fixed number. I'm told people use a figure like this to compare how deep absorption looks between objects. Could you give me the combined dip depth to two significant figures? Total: -0.11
